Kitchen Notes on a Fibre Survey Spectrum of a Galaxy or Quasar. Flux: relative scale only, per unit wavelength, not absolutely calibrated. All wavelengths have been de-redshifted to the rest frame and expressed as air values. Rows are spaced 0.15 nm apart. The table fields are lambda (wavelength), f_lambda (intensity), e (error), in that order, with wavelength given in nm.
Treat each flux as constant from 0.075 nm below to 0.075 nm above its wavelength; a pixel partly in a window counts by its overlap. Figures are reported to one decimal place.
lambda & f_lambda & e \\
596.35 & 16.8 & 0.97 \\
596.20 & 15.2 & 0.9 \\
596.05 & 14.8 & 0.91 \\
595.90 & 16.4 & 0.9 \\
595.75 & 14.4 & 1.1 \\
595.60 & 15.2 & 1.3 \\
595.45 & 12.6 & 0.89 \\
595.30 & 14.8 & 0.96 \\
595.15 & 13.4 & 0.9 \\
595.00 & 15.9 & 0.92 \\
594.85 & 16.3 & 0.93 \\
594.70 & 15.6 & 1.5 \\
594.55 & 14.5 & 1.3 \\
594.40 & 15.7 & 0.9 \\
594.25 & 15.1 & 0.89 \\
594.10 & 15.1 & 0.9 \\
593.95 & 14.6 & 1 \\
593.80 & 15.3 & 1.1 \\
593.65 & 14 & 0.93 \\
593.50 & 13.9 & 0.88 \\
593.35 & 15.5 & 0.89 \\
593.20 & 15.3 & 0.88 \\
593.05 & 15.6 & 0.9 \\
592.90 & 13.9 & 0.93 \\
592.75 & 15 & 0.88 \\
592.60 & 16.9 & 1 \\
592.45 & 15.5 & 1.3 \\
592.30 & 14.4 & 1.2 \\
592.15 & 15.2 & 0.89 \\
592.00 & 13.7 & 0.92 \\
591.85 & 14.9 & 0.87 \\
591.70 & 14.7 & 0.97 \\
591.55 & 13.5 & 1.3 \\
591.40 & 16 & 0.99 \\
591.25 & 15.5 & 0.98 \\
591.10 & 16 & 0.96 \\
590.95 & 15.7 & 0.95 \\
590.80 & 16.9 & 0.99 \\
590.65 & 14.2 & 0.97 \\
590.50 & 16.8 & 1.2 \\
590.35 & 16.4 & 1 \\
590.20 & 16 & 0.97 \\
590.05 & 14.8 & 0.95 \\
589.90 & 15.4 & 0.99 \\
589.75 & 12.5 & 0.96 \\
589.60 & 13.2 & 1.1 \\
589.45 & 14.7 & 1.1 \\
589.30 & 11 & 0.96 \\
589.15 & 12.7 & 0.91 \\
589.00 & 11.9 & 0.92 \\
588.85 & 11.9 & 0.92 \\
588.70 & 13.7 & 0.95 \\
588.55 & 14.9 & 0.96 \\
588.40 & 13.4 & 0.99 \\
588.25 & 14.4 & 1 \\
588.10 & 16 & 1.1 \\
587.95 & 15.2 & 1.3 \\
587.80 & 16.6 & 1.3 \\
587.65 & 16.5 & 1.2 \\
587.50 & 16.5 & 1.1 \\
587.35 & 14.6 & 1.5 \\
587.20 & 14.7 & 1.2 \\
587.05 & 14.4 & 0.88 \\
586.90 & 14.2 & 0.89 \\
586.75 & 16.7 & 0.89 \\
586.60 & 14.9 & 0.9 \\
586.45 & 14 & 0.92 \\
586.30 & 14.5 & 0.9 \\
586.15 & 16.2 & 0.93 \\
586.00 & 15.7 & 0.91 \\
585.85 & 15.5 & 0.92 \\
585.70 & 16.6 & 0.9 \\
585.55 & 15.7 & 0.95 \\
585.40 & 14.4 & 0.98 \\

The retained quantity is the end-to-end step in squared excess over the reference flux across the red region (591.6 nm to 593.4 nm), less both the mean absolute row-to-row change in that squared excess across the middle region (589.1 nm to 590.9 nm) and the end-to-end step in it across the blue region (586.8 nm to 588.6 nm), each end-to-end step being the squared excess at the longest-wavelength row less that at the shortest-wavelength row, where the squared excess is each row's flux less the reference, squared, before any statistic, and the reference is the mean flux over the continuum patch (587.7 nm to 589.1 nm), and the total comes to -3.0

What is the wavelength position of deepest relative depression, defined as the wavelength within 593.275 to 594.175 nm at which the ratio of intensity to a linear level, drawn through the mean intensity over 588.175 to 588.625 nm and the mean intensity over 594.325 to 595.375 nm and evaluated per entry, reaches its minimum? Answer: 593.50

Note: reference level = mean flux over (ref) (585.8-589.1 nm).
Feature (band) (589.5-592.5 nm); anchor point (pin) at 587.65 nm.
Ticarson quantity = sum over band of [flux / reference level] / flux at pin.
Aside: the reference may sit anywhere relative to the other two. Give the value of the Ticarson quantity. 1.23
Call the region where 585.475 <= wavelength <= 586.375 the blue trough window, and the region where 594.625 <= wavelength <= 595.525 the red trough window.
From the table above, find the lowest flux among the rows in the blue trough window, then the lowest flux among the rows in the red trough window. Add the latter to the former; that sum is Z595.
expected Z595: 27.1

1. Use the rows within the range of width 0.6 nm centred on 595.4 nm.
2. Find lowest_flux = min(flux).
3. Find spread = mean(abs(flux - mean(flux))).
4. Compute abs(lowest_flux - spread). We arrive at 11.6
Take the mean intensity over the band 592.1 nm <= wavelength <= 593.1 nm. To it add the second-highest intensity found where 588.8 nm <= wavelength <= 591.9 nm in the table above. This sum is 32.0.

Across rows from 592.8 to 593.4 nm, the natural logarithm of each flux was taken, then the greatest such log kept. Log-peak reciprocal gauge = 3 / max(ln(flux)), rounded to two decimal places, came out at 1.09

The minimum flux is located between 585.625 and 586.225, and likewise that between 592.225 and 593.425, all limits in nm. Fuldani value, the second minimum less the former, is -1.6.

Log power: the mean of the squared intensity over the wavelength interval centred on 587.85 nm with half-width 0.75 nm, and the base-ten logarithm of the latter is 2.37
